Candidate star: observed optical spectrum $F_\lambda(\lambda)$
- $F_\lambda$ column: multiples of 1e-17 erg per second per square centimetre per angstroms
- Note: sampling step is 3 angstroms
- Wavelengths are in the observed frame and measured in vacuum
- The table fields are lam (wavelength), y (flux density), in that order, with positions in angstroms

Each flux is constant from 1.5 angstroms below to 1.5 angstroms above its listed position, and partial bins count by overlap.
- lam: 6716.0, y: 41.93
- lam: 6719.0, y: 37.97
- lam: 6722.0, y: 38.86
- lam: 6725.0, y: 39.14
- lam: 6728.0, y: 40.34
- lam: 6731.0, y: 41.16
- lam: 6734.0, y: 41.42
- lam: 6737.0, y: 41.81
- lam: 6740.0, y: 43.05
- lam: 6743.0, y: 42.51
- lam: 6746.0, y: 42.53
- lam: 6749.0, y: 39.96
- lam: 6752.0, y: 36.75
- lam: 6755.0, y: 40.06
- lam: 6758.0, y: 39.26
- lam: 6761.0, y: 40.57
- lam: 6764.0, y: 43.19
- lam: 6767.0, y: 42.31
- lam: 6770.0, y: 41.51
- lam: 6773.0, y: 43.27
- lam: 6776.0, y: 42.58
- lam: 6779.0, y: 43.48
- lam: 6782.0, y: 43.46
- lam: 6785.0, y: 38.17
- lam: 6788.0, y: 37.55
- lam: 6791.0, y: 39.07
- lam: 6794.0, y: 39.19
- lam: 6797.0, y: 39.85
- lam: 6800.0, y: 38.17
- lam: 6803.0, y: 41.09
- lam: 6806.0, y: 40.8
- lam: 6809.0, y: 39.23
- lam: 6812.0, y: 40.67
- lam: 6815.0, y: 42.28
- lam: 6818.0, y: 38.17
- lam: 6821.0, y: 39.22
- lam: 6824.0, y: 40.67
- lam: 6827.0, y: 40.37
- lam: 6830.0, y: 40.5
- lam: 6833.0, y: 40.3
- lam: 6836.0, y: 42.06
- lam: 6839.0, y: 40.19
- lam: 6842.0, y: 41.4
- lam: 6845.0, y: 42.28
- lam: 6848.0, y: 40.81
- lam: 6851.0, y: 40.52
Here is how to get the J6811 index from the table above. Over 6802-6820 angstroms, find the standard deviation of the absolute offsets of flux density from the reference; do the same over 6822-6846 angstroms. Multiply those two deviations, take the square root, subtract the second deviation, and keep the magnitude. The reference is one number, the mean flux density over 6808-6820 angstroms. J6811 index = 0.08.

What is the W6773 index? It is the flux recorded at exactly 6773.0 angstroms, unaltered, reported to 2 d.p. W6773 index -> 43.27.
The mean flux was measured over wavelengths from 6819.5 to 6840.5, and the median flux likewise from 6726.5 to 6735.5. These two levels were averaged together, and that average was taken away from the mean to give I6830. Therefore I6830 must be -0.34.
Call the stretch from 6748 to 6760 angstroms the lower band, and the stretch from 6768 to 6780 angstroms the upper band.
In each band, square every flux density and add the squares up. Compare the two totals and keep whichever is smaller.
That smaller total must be 6094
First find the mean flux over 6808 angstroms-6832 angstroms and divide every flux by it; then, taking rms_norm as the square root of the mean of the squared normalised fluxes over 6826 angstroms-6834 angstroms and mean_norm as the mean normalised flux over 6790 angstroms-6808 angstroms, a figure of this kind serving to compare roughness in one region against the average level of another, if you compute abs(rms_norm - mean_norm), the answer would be 0.017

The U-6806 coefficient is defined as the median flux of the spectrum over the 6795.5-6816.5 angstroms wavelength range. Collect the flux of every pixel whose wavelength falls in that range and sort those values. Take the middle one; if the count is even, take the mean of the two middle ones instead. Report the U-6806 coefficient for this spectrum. 40.7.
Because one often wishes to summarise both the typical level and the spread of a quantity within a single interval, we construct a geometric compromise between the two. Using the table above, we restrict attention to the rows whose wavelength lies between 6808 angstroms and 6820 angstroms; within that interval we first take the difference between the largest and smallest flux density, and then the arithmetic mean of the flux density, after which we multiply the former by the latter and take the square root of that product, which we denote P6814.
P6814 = 13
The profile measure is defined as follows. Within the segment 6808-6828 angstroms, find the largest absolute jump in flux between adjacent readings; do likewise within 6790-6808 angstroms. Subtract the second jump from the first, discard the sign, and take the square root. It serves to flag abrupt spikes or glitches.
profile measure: 1.1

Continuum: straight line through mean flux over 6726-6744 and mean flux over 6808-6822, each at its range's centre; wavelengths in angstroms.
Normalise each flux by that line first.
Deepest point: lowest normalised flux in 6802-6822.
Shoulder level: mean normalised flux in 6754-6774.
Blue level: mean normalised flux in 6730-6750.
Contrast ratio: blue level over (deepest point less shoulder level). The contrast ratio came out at -19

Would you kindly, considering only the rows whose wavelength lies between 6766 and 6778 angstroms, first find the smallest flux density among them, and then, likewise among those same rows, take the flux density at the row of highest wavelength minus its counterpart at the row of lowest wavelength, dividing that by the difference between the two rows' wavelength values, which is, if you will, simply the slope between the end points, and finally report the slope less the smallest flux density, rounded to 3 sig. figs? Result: -41.5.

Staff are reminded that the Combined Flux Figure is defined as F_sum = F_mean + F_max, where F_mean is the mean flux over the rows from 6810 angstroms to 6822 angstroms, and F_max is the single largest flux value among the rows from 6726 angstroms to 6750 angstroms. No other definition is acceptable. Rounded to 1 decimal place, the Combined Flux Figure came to 83.1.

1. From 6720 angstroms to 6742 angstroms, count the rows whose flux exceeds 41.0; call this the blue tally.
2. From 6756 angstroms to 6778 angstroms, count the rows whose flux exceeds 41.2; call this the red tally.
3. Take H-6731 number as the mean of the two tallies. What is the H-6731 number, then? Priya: 4.5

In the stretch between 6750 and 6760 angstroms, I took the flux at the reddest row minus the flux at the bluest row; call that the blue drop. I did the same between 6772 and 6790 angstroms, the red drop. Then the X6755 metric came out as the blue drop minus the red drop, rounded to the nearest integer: 8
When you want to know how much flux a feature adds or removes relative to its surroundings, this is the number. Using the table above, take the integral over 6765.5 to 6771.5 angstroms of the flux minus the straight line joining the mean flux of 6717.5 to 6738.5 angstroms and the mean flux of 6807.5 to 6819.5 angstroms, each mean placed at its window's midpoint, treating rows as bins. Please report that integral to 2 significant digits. 11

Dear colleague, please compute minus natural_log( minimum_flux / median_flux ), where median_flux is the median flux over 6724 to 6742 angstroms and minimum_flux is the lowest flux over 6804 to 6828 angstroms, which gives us 0.079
